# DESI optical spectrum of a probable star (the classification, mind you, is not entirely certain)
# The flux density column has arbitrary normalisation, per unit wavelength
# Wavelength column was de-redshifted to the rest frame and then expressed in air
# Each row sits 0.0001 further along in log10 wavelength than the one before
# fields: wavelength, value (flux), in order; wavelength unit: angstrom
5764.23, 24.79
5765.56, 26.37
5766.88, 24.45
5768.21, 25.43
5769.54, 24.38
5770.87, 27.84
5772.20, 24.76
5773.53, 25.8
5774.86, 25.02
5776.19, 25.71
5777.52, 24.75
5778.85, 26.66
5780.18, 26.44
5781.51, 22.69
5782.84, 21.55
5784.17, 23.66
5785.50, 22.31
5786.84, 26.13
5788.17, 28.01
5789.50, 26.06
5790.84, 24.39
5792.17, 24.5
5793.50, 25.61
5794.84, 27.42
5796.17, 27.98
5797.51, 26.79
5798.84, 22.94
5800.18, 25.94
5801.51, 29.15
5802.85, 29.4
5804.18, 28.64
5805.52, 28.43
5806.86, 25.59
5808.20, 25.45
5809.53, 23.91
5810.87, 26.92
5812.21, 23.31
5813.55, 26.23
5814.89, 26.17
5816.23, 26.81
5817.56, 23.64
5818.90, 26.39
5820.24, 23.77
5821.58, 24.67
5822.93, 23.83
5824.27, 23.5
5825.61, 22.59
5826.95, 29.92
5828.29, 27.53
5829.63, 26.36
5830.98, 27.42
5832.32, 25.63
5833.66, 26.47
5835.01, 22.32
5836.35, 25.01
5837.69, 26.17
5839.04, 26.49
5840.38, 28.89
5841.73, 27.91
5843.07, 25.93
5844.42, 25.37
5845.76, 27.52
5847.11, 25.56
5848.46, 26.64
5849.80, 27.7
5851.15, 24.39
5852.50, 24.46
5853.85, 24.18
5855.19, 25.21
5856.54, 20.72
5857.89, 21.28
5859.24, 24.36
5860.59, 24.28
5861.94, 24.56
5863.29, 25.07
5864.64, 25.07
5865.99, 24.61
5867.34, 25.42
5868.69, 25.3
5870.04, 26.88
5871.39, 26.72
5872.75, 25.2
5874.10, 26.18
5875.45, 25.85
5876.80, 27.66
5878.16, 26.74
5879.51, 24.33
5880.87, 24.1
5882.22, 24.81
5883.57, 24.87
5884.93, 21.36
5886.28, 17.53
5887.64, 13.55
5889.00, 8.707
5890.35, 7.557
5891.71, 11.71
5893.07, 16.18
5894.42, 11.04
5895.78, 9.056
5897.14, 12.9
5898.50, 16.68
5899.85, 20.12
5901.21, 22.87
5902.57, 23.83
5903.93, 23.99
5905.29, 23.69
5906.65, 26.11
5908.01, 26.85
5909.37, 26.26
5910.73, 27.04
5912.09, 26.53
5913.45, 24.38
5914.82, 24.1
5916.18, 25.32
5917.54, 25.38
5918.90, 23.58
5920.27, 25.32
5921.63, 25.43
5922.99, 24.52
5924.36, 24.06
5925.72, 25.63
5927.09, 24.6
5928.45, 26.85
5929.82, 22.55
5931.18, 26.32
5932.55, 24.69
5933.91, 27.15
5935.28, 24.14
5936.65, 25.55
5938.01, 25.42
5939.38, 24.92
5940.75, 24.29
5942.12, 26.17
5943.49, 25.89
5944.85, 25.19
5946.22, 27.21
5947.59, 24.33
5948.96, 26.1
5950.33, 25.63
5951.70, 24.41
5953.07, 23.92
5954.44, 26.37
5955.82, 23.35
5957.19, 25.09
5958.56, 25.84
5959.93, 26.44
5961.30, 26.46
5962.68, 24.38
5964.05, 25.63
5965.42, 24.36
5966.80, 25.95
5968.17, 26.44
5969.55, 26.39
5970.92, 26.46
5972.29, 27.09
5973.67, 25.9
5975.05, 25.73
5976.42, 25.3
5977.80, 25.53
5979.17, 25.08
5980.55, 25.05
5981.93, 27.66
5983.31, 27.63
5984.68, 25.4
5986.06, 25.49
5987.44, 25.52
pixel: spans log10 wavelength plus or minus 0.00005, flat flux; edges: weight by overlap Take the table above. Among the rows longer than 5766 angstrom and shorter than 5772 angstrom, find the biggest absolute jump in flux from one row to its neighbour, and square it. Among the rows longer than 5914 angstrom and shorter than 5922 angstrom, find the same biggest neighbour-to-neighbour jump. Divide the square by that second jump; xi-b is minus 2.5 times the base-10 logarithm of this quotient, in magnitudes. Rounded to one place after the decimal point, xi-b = -2.1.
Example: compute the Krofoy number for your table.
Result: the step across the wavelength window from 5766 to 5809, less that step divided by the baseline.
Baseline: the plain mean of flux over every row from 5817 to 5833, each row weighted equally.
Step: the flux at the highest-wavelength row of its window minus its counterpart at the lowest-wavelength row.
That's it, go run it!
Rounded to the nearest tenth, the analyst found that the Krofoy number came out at 1.0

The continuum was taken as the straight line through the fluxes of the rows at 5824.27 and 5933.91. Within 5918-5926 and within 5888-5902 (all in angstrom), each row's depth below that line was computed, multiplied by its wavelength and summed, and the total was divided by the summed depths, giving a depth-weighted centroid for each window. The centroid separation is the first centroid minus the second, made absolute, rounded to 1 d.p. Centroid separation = 28.2 angstrom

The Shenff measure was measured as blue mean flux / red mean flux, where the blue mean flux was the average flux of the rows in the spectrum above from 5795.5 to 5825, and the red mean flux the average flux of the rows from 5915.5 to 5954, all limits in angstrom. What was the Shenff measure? 1.03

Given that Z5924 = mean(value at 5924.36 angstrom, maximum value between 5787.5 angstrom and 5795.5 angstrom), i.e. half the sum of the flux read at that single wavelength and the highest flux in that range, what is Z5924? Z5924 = 26.0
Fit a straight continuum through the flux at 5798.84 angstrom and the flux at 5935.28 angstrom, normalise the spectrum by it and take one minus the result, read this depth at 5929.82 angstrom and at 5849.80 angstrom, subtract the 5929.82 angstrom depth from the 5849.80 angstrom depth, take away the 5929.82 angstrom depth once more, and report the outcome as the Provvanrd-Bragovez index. -0.31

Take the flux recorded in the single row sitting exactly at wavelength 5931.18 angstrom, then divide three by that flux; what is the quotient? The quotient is 0.114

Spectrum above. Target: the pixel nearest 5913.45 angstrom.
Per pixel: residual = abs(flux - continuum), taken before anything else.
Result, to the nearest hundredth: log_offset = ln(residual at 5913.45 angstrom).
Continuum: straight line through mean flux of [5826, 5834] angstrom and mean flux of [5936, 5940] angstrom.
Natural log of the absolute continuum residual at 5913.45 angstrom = 0.30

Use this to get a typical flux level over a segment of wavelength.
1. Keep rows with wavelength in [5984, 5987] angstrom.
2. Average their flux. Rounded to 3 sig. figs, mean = 25.4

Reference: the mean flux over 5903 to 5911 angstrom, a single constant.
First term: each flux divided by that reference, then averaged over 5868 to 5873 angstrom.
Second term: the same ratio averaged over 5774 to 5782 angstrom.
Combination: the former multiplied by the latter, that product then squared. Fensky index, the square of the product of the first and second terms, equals 1.0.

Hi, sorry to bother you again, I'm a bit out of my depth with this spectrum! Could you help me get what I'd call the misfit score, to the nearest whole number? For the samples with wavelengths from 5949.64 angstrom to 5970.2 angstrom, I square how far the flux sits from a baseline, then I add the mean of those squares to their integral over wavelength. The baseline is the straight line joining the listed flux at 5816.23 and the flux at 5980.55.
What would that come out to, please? 24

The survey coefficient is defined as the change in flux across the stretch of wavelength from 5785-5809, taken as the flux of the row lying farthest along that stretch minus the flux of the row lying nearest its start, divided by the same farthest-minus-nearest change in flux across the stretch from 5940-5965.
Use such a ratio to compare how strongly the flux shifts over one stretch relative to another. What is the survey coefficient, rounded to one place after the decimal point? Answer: 2.3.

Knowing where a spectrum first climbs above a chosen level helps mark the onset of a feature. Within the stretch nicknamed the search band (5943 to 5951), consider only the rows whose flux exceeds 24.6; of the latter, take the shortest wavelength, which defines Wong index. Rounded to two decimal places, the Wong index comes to 5943.49 angstrom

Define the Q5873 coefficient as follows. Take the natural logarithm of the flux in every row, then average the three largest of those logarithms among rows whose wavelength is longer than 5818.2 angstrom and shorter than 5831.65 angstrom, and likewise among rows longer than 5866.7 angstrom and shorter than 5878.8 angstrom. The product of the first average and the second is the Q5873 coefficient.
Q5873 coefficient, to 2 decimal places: 11.02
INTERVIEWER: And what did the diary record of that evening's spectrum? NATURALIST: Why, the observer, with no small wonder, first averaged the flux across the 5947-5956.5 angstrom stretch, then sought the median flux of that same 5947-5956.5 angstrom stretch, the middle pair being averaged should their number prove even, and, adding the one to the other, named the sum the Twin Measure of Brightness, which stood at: 49.3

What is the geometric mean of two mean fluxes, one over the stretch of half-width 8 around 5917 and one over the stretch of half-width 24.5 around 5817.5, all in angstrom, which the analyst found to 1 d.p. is 25.6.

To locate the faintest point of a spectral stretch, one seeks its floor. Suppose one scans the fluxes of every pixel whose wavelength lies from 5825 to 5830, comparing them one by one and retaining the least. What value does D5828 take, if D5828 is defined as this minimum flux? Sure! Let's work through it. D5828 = 22.59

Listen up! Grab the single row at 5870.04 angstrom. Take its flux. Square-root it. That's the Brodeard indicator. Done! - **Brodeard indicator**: 5.18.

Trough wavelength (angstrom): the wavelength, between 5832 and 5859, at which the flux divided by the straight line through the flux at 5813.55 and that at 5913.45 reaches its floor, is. 5856.54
